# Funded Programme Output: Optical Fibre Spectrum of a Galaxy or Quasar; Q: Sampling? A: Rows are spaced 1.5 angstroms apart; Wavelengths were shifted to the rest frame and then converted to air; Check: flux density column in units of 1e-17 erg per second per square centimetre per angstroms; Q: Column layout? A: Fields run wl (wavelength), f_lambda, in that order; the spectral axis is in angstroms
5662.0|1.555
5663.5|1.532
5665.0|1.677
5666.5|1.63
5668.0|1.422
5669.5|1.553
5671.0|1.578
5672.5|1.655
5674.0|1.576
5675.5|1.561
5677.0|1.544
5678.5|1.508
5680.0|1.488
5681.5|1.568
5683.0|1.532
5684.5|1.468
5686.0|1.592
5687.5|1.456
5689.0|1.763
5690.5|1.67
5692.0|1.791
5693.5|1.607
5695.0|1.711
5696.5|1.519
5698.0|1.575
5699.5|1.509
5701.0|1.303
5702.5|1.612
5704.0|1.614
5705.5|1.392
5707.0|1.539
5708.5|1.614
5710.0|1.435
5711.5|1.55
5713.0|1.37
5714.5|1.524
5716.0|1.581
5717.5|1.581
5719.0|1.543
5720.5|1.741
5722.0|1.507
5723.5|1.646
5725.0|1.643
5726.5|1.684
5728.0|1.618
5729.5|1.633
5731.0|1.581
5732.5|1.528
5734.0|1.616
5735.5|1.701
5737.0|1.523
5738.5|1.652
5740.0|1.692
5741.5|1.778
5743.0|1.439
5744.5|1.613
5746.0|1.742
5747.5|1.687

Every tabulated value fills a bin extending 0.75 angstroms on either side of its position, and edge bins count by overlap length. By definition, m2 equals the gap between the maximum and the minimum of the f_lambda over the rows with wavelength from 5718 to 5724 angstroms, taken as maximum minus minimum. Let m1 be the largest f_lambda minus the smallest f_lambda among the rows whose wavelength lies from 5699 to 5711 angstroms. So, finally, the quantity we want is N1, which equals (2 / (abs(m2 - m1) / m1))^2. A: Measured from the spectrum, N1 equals 65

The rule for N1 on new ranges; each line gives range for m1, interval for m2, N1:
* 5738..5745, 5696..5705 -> 586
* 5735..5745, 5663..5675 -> 65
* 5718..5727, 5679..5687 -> 18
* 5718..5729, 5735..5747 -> 20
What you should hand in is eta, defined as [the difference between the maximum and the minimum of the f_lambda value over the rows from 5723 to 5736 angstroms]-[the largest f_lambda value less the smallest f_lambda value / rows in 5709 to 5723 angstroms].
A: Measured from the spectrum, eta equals -0.20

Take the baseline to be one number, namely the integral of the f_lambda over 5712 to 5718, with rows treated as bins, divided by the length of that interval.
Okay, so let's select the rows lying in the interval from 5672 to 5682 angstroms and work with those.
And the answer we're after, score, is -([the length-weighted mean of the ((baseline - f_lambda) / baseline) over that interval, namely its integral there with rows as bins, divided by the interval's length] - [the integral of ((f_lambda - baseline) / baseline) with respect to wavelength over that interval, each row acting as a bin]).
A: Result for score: 0.3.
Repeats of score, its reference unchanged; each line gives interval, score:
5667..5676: 0.3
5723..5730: 0.7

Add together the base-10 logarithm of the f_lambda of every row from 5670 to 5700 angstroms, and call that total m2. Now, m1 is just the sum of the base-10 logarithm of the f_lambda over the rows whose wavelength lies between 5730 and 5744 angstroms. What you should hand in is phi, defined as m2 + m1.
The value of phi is 5.84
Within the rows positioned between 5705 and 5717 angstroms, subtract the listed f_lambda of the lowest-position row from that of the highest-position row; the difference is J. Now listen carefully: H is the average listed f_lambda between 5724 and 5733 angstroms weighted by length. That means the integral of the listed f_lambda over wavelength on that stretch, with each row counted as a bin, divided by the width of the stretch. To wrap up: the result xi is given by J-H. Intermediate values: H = 1.62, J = 0.19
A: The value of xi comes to -1.43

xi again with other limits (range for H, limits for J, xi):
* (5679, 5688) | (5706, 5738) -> -1.53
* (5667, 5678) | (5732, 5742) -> -1.31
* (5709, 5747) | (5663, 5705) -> -1.52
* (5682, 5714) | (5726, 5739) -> -1.59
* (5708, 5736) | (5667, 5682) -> -1.44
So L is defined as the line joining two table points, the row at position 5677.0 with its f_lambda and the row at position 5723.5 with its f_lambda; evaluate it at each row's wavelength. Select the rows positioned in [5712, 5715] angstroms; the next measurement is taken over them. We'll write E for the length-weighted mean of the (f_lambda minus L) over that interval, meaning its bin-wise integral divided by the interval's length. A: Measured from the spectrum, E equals -0.17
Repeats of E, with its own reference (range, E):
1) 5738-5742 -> 0.02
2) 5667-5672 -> 0.00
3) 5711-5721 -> -0.08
